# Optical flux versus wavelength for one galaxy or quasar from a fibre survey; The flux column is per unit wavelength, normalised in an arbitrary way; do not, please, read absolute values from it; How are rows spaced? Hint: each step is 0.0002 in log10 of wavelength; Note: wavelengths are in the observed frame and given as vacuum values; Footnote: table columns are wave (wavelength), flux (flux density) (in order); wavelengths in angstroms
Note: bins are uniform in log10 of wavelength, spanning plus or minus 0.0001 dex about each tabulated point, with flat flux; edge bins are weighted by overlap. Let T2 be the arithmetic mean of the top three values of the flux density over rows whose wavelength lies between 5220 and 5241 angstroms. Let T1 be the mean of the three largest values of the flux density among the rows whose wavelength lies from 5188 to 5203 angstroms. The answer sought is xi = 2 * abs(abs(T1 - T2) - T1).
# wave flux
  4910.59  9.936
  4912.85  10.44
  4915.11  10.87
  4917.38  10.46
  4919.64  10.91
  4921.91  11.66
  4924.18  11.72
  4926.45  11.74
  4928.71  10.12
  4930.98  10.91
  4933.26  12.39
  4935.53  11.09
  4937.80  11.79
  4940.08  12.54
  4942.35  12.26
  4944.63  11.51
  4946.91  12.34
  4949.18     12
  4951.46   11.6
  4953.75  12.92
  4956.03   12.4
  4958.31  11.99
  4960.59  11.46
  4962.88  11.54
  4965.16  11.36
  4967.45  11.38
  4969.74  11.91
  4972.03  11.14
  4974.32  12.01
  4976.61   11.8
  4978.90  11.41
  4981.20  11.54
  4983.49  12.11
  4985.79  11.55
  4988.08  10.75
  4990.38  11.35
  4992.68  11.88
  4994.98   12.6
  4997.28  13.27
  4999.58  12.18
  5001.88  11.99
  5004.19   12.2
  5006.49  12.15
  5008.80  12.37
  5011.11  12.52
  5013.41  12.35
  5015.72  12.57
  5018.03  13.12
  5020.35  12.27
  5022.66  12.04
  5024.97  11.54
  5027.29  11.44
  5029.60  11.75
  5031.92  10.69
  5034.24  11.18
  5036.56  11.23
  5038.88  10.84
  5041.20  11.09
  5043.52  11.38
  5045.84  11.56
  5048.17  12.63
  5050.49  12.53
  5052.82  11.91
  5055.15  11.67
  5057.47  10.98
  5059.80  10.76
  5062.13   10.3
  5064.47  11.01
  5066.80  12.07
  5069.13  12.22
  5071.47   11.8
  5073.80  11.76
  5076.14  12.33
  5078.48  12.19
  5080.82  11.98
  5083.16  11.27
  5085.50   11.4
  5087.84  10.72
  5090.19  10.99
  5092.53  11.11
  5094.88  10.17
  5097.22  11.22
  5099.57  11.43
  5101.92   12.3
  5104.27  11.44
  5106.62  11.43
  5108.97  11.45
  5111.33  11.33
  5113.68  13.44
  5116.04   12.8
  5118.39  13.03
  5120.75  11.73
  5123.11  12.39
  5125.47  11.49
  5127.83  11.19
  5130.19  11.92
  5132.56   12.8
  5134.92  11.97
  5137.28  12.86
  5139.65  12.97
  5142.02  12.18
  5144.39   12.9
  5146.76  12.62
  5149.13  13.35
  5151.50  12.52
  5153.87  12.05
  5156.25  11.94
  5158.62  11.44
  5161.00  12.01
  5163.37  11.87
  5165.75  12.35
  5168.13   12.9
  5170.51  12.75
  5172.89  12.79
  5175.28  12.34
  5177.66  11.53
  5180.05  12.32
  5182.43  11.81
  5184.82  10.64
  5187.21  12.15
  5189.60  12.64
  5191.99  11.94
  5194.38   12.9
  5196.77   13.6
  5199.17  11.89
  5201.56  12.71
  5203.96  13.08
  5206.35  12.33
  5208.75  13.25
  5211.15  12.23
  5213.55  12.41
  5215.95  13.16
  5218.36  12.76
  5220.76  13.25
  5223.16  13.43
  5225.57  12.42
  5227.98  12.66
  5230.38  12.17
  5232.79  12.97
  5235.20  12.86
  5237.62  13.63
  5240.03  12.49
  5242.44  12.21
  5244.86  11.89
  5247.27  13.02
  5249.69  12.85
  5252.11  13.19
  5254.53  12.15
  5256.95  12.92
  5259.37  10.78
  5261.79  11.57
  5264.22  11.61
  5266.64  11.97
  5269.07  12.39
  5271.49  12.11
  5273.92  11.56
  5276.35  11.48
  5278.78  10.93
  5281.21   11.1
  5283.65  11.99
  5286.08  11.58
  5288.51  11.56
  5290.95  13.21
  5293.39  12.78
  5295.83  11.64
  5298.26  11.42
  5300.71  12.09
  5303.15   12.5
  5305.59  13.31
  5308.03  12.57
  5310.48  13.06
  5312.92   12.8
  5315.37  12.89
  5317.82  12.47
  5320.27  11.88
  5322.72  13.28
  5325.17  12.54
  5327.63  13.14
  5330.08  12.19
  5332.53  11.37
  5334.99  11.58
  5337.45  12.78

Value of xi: 25.4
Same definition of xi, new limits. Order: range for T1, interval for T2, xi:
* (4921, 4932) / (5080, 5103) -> 23.0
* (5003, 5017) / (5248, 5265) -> 24.0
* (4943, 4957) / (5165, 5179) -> 24.6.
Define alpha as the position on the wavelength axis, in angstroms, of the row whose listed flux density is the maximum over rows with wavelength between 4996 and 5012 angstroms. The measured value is 4997.28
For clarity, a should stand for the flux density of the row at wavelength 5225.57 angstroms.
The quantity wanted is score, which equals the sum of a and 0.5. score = 12.9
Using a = 12.42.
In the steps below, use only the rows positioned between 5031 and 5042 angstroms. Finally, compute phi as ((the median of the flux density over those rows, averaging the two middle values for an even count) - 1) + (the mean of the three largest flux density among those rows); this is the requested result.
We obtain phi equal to 21.3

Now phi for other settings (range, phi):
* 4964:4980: 22.3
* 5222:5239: 25.2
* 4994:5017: 24.2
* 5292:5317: 24.8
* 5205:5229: 25.0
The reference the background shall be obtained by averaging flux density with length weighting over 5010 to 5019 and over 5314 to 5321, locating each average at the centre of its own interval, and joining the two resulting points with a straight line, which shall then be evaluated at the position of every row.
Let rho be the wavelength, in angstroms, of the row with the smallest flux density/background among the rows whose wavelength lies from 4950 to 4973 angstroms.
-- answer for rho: 4972.03 angstroms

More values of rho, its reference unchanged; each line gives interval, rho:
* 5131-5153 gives 5134.92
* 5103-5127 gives 5111.33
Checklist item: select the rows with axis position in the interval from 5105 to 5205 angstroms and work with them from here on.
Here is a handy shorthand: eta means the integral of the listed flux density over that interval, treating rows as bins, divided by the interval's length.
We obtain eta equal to 12.3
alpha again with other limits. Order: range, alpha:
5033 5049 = 5048.17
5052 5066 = 5052.82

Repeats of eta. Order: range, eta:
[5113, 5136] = 12.3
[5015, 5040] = 11.7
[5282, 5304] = 12.1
